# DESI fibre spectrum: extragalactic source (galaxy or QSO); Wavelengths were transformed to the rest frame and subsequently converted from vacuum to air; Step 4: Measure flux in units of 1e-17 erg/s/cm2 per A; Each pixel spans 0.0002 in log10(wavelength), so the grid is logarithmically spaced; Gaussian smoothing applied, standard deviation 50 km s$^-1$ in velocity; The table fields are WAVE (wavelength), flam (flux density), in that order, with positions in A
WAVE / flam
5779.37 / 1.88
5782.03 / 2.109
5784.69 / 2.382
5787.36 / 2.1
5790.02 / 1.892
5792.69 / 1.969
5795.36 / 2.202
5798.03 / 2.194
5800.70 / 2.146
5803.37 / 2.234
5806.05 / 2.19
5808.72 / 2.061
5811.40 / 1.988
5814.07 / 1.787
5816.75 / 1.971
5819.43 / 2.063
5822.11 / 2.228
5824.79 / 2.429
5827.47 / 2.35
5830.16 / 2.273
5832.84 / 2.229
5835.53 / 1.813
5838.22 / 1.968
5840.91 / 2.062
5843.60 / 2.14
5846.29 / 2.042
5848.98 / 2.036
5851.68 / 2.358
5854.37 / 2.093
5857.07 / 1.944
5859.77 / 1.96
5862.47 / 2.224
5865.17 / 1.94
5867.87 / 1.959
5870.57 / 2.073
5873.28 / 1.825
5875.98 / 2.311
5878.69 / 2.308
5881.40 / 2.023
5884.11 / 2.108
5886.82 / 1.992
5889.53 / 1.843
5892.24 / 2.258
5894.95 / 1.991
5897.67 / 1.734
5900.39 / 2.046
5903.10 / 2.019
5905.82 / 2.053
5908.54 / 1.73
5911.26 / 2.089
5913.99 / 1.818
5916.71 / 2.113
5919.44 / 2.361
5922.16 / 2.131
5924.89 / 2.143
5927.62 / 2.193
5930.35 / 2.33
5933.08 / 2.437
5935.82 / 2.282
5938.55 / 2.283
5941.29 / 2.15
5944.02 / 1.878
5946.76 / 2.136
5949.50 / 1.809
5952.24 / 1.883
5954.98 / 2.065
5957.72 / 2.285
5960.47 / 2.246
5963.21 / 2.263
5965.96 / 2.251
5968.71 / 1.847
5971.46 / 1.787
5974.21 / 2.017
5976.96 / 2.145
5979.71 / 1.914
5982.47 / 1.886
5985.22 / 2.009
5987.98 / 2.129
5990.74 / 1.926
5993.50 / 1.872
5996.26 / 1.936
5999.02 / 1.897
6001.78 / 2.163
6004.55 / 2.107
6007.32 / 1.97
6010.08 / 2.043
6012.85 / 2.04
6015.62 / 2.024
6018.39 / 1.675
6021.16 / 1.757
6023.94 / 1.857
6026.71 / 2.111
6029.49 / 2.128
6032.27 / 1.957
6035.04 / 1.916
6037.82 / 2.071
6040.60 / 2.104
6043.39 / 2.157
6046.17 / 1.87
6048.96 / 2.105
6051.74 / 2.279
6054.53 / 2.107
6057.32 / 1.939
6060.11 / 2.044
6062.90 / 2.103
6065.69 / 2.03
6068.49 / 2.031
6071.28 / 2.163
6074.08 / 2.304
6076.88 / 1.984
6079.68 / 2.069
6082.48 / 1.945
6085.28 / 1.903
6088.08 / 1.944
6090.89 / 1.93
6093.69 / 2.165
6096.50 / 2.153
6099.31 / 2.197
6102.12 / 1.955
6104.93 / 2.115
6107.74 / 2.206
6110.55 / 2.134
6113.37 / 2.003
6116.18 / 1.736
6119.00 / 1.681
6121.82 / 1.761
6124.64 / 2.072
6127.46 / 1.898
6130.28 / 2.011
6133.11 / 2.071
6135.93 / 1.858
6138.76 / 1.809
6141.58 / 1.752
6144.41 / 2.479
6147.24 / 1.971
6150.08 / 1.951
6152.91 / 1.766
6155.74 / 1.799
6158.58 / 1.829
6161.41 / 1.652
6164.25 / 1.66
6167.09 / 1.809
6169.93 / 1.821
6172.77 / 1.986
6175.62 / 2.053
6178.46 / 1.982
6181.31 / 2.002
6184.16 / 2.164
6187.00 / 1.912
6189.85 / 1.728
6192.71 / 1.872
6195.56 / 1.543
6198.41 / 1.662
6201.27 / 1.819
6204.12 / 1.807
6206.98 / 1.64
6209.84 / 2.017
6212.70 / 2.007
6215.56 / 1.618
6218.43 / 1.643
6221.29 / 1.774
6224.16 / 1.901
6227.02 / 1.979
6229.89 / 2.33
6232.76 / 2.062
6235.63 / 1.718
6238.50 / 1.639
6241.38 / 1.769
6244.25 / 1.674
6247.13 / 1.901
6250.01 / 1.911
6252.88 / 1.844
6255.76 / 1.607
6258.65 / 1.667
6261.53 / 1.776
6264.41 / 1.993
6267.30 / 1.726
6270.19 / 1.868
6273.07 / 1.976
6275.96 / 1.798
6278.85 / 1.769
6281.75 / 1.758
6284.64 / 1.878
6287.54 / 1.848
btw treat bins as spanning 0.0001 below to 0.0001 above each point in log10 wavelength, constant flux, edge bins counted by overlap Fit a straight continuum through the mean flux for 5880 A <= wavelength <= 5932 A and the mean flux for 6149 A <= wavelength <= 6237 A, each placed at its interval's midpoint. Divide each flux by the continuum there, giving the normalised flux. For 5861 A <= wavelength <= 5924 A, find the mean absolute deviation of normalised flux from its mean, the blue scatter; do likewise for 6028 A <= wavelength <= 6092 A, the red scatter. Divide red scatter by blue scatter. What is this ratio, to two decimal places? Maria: 0.68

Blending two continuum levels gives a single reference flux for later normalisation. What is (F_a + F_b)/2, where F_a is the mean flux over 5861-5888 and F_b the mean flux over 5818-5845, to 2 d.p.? 2.12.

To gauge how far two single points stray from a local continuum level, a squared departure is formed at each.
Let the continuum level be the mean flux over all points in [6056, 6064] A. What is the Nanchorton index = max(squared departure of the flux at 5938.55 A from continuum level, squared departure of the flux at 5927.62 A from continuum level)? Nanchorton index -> 0.065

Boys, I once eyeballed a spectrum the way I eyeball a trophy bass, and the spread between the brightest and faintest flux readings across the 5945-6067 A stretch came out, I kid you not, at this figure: 0.6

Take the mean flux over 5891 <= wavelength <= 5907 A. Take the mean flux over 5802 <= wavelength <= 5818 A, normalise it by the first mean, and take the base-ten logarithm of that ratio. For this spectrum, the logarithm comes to 0.005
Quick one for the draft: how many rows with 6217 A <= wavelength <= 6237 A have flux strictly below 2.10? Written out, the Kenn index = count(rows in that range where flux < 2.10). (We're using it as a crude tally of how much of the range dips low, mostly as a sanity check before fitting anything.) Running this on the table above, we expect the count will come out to 6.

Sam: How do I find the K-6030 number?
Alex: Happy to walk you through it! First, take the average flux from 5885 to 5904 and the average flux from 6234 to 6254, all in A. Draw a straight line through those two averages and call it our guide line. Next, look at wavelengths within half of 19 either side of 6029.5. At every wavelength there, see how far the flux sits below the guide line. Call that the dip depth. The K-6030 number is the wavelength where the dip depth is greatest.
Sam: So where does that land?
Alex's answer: 6021.16 A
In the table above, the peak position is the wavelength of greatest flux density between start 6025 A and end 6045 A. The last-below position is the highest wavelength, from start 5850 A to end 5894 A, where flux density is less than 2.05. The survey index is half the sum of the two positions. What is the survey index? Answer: 5966.5 A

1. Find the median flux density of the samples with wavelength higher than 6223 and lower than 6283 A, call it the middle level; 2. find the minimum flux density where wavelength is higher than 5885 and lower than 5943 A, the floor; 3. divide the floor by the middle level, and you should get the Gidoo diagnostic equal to 0.96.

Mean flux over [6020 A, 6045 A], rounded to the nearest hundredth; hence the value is 2.01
